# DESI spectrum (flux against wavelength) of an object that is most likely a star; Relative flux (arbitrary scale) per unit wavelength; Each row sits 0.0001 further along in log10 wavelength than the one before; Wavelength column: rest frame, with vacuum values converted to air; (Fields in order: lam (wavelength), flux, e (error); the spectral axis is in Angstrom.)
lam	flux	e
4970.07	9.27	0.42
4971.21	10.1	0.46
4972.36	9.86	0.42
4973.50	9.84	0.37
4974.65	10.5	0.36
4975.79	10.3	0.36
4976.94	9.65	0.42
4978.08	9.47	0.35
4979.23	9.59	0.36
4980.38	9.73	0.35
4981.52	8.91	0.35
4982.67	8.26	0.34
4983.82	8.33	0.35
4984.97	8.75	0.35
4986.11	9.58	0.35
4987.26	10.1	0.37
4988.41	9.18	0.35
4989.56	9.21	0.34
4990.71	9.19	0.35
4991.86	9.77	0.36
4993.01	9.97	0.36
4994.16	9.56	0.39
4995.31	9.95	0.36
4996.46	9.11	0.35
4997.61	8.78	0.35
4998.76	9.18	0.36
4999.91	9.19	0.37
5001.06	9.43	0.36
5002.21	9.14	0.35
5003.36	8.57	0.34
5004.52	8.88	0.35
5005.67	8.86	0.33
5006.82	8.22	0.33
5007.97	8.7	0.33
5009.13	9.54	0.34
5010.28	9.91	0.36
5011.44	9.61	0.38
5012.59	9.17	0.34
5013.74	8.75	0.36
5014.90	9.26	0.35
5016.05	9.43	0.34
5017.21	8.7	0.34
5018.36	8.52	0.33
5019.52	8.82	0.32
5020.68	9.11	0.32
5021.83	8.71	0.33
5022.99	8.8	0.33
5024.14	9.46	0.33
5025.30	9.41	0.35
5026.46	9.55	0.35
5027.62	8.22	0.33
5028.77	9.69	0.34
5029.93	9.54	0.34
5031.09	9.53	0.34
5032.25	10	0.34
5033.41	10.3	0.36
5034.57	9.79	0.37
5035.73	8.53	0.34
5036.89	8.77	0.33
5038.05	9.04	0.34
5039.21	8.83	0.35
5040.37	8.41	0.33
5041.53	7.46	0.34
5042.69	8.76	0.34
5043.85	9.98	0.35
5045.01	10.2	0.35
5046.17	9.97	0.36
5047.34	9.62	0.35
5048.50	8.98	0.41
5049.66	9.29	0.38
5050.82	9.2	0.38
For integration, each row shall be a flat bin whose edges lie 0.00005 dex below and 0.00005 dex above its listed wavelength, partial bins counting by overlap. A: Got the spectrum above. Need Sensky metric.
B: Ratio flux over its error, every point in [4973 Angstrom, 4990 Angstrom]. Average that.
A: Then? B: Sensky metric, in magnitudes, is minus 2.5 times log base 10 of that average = -3.552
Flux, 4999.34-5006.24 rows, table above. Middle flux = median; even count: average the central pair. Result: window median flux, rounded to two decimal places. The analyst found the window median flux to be 9.01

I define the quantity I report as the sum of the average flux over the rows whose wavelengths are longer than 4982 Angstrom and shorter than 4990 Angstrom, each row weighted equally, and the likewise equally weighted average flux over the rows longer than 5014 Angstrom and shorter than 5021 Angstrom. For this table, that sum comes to 18.0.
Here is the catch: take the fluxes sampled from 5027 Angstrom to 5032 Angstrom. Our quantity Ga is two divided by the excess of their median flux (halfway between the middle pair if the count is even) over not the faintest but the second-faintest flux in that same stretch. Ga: 400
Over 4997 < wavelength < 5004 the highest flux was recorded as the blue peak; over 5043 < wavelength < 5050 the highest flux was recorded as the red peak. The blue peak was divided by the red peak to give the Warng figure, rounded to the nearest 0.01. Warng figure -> 0.92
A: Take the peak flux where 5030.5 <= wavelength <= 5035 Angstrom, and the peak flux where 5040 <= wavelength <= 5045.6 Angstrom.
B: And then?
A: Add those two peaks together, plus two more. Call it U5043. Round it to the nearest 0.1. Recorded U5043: 22.5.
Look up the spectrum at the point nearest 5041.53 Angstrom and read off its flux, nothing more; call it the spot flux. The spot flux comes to 7.46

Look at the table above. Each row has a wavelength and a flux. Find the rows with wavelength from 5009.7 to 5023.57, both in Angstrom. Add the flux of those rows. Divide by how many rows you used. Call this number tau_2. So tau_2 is 9.07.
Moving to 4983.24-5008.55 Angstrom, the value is 9.17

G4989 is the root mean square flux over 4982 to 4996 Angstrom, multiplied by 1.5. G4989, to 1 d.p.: 14.0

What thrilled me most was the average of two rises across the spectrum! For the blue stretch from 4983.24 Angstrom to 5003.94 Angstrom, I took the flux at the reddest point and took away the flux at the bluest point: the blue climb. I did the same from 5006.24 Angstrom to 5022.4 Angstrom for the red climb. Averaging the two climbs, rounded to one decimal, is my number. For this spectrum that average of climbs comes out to 0.4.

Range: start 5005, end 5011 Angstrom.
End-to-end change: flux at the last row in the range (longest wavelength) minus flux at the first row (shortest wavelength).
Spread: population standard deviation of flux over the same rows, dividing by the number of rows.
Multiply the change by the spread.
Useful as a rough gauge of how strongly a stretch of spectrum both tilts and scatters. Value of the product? 0.63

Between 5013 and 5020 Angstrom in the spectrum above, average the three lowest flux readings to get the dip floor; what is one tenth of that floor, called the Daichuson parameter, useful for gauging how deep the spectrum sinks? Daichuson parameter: 0.866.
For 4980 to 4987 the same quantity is 0.845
